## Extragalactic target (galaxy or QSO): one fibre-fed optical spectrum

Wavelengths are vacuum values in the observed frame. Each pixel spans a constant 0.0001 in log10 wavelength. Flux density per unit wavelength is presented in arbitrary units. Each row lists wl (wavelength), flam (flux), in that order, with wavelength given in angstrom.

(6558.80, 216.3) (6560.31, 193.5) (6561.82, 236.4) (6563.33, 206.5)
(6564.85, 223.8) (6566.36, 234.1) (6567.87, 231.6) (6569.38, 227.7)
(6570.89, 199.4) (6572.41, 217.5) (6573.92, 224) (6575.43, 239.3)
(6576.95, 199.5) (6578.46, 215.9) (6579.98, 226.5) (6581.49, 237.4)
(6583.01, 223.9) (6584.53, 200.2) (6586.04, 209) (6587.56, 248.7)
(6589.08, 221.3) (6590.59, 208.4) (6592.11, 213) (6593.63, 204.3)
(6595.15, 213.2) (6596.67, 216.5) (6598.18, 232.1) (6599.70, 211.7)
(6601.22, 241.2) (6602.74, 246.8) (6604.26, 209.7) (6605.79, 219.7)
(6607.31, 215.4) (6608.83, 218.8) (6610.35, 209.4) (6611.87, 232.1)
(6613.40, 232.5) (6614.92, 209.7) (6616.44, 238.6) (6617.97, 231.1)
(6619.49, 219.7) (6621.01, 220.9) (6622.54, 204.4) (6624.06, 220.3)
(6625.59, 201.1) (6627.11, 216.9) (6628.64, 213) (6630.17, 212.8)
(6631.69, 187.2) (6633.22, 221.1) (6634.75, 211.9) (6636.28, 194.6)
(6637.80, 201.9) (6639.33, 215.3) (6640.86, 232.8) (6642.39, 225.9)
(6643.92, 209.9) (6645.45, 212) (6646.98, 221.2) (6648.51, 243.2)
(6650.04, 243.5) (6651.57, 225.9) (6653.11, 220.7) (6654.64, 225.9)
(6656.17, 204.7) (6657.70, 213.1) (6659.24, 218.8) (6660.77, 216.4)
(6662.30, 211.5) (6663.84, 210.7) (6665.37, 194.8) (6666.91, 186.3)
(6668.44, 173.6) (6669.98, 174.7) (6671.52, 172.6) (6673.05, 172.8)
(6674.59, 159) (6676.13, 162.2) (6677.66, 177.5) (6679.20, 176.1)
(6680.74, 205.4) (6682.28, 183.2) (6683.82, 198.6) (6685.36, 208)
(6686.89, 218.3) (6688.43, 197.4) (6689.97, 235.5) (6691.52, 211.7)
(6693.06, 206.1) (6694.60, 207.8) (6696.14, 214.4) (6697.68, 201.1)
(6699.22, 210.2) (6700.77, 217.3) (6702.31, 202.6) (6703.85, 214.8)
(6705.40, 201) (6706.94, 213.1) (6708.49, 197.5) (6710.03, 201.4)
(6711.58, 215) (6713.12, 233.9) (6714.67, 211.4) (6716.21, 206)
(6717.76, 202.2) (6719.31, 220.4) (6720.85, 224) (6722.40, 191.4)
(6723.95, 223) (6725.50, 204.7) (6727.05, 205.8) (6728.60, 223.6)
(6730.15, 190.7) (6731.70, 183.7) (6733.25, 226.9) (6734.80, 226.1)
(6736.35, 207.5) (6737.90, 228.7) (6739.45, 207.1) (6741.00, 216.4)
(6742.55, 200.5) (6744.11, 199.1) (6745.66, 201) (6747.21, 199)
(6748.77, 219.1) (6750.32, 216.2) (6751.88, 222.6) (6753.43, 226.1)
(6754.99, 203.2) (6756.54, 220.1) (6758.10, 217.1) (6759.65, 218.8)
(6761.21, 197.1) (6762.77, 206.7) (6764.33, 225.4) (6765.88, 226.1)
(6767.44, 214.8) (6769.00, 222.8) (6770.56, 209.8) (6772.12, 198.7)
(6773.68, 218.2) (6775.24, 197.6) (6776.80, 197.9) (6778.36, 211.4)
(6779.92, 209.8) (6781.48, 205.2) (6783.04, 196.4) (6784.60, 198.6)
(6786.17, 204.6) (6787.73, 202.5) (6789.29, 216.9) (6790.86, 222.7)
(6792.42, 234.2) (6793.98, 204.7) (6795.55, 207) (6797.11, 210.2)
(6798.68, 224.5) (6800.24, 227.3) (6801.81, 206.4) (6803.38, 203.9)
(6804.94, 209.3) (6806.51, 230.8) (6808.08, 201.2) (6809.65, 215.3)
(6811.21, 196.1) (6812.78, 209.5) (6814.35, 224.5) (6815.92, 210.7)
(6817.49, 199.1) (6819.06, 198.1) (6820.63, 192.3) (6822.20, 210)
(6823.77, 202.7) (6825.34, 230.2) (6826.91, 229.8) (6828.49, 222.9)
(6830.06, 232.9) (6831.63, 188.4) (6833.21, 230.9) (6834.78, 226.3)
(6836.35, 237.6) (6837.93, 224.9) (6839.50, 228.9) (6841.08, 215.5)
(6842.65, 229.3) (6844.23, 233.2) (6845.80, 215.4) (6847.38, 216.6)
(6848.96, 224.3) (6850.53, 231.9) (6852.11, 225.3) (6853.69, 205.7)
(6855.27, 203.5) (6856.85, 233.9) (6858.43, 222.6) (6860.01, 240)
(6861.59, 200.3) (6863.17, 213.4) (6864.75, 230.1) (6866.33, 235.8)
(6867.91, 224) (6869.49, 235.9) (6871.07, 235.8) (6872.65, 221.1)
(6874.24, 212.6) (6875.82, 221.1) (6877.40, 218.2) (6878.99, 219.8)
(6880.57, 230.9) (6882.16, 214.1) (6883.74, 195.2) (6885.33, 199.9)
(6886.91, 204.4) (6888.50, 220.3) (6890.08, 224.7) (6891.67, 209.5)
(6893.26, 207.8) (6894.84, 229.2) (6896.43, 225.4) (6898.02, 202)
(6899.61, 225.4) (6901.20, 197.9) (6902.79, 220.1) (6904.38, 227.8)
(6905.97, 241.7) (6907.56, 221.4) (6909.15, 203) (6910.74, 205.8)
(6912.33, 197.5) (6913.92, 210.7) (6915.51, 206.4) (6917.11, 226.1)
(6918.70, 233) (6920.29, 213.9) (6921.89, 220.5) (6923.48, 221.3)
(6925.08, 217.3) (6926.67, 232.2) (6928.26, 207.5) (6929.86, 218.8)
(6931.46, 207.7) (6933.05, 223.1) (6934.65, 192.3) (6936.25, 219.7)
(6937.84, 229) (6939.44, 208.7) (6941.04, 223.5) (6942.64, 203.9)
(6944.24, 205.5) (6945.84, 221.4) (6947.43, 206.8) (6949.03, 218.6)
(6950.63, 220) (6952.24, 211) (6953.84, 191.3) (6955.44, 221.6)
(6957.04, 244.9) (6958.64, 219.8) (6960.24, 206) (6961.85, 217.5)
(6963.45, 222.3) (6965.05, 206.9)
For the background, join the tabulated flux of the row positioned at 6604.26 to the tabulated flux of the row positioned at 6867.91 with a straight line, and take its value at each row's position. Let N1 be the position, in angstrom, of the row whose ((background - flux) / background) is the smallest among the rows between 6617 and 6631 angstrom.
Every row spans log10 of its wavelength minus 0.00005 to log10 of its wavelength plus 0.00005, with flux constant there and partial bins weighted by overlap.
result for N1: 6617.97 angstrom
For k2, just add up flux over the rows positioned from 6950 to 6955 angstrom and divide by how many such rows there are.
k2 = 207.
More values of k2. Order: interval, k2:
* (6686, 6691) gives 217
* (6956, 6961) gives 224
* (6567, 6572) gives 220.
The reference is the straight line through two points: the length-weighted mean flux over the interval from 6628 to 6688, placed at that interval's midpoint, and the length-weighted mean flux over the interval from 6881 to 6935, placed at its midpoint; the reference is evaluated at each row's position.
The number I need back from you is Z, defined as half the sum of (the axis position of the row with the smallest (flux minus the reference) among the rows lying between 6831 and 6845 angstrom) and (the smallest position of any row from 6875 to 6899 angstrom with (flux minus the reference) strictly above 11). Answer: 6856.1 angstrom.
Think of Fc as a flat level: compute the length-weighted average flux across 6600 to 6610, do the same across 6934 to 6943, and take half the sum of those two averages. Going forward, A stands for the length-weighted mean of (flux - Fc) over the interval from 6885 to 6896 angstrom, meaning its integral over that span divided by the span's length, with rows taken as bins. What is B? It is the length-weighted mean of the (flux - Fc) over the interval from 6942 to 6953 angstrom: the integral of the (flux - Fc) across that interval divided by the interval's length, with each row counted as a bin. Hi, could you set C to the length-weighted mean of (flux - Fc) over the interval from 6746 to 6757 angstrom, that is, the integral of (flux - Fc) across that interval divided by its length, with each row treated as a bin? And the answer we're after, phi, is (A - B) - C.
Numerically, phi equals 6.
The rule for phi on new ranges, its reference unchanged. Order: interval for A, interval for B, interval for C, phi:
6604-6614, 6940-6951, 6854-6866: 4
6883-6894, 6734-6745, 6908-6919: 4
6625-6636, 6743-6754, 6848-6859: -5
